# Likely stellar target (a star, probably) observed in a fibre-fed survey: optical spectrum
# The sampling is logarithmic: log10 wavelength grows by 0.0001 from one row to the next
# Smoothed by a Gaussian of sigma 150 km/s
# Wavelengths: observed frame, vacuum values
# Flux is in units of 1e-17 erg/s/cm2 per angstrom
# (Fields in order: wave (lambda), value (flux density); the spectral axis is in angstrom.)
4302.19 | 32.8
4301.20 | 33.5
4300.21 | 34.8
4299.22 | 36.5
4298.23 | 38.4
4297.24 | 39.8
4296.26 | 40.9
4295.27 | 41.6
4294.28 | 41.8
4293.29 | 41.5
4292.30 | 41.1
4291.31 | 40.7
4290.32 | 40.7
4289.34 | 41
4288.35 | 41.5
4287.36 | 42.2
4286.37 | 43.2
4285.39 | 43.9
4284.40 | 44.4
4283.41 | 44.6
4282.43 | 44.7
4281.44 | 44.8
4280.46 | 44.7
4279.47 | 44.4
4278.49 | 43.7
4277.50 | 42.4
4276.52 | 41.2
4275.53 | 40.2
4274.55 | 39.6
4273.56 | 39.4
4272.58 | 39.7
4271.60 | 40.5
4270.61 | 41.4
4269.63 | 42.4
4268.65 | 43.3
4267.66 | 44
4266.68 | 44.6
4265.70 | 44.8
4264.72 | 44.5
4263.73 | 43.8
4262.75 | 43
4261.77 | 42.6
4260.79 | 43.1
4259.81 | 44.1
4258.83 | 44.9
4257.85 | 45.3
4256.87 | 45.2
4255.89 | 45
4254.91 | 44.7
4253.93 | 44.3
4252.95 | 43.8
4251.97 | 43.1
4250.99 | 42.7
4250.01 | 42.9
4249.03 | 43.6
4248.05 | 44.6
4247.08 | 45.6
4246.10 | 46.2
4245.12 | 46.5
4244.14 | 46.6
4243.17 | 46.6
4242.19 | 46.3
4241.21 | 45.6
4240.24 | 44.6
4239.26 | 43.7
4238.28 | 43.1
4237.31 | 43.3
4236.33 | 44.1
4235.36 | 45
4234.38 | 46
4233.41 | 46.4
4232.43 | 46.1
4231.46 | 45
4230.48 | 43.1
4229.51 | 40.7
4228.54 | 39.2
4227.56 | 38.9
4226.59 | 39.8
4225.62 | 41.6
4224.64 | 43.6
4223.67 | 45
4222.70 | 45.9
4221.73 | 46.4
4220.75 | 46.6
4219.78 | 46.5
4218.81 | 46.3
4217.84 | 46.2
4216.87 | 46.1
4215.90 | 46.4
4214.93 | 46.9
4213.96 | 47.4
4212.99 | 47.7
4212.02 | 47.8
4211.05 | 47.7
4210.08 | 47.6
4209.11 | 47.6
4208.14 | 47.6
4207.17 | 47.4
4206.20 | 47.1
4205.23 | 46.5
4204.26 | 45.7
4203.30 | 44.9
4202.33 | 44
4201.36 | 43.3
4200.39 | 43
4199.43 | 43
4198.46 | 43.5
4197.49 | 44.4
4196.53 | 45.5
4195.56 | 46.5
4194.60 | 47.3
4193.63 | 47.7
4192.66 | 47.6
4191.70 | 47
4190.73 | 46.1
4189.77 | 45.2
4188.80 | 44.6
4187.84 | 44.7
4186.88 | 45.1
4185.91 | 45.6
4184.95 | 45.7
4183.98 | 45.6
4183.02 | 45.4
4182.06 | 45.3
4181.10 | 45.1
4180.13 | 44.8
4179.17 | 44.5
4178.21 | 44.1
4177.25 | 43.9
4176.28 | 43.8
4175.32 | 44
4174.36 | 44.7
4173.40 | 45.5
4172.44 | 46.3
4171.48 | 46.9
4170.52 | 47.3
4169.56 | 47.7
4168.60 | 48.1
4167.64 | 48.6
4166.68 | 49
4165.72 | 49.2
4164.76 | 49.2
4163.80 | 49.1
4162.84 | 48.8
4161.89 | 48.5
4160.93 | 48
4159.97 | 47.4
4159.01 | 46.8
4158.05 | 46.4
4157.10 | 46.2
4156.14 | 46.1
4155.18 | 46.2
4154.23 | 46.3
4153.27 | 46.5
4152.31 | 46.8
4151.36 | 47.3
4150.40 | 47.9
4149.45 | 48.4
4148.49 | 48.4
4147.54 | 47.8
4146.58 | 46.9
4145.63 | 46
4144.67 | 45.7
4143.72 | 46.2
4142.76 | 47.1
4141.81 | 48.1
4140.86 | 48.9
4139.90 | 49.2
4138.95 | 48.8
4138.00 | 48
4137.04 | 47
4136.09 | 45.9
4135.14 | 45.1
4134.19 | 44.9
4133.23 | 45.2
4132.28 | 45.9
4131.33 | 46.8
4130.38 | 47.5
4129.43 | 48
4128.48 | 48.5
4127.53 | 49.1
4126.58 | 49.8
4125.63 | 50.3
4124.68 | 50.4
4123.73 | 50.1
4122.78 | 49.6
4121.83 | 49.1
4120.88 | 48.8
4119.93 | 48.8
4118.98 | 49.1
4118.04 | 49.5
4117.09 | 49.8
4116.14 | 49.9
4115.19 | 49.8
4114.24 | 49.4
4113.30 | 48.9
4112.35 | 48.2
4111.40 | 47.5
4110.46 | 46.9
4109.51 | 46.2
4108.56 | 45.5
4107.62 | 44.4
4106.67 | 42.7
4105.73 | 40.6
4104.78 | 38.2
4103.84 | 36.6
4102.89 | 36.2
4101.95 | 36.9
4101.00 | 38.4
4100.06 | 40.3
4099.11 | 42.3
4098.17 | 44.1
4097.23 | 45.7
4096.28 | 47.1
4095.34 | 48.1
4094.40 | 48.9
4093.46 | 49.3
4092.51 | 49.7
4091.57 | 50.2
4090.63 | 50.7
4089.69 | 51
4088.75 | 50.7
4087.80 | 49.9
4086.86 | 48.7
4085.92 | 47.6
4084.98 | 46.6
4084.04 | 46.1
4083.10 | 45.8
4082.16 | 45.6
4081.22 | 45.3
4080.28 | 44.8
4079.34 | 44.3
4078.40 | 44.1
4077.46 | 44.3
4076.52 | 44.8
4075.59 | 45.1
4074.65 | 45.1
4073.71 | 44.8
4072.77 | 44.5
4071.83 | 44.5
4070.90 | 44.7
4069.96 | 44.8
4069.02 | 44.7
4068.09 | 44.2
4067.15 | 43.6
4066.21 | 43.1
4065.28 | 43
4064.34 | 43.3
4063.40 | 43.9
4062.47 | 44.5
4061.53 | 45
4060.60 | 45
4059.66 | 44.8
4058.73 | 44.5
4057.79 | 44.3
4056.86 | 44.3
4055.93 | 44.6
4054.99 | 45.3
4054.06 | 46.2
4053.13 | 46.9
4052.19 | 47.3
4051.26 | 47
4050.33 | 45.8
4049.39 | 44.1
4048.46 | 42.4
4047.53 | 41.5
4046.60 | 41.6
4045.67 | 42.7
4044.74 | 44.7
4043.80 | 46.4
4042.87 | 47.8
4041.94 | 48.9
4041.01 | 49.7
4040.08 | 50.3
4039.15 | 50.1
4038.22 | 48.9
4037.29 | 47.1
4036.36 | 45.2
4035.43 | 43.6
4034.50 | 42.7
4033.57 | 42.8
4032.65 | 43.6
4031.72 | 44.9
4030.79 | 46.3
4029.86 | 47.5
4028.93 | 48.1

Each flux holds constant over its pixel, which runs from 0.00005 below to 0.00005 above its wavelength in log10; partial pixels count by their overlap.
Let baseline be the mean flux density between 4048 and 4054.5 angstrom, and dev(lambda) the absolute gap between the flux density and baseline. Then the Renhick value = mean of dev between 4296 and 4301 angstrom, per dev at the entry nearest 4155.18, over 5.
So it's 2.9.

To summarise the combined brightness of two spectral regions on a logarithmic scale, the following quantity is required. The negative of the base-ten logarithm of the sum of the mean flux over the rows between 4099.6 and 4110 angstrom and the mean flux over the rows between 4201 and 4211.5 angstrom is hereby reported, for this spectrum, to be -1.939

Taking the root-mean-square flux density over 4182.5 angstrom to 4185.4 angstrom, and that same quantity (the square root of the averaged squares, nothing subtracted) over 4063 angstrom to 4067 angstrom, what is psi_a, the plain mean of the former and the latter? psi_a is 44.4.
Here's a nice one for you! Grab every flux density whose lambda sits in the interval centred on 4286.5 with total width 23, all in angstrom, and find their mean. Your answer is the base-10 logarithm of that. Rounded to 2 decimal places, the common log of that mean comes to 1.63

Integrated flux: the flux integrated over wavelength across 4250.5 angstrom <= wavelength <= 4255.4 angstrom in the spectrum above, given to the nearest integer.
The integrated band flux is 214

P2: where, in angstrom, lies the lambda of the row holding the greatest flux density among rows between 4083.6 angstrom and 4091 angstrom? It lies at 4089.69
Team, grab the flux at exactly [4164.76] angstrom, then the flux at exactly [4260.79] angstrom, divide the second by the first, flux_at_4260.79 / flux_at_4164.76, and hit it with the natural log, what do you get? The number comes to -0.132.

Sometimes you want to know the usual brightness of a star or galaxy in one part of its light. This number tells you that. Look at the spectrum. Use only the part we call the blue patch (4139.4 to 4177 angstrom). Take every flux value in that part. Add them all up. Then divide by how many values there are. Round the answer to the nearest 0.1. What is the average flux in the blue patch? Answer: 47.2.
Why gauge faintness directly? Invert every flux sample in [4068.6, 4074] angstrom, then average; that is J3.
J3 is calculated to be 0.0224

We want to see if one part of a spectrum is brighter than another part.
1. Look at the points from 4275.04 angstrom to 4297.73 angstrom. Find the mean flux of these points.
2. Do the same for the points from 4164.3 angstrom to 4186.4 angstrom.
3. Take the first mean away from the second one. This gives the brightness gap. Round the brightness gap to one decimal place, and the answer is 3.7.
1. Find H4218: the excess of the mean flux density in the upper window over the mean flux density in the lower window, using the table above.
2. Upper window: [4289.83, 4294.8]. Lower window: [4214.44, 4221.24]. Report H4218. -5.3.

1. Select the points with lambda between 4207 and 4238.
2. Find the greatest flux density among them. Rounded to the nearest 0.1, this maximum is 47.8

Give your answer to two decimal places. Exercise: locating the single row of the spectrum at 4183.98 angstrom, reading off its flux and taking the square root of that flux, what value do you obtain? 6.75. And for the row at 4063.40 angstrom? 6.63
